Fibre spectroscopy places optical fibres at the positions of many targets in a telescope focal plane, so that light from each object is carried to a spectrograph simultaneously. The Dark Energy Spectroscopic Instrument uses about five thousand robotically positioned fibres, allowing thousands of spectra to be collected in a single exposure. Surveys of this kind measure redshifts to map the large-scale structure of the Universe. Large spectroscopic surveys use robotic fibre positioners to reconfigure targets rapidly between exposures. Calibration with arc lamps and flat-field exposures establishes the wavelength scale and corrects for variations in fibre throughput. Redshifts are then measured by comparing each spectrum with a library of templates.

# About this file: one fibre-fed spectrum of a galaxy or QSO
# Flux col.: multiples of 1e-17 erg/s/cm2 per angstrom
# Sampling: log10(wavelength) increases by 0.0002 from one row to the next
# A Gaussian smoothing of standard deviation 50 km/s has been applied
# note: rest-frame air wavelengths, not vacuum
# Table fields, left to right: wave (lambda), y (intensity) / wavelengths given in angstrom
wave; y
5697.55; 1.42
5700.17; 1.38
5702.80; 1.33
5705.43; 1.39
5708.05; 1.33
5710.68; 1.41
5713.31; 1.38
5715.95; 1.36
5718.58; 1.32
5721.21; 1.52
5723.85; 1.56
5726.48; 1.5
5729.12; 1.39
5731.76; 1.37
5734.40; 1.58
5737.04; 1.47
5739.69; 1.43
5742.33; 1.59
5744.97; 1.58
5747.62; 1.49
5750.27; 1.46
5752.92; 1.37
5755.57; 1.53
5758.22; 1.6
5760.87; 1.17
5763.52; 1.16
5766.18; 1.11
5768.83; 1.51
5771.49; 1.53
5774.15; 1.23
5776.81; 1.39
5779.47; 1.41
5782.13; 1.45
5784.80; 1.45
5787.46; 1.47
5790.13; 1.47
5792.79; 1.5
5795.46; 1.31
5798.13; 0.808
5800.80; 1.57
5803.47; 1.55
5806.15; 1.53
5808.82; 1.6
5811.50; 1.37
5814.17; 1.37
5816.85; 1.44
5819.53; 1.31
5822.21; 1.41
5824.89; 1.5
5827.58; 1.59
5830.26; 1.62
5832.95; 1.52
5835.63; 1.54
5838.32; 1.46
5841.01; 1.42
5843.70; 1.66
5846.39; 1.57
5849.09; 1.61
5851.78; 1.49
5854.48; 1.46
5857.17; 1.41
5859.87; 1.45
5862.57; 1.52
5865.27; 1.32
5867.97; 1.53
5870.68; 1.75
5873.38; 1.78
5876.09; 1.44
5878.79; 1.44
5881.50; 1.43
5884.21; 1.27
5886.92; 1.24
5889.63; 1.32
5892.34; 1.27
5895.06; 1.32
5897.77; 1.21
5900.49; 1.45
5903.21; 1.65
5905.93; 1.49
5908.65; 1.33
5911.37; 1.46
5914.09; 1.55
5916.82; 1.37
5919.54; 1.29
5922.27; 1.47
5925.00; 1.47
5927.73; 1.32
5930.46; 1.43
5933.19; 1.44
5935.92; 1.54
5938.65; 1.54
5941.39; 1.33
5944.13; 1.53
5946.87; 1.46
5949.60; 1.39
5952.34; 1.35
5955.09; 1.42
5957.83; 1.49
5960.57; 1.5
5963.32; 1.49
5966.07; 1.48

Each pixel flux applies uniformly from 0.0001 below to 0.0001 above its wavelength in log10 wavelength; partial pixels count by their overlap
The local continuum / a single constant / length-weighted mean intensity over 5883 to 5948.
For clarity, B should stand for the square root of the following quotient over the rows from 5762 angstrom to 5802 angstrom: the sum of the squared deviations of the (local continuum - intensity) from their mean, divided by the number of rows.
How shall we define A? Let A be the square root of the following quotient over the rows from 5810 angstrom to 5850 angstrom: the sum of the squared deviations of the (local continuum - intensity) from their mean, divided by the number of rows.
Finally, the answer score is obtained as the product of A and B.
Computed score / 0.020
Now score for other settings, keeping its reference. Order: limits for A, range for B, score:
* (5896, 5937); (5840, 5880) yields 0.014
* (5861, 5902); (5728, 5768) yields 0.026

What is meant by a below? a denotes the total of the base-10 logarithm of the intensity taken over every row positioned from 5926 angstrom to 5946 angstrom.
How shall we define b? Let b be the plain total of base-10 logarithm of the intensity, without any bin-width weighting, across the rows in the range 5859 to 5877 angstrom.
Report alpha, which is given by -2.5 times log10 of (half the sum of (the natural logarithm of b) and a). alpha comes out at 0.40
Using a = 1.12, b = 1.30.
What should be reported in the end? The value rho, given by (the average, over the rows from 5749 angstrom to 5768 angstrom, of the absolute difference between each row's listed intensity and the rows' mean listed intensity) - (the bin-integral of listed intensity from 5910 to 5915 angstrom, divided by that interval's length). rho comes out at -1.33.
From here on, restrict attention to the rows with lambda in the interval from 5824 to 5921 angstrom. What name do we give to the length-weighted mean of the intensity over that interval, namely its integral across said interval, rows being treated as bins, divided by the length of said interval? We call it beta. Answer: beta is 1.46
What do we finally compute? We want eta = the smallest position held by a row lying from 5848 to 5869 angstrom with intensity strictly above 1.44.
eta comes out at 5849.09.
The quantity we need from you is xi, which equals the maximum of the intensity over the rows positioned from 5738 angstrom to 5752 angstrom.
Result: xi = 1.59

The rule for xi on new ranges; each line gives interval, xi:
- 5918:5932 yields 1.47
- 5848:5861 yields 1.61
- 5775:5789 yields 1.47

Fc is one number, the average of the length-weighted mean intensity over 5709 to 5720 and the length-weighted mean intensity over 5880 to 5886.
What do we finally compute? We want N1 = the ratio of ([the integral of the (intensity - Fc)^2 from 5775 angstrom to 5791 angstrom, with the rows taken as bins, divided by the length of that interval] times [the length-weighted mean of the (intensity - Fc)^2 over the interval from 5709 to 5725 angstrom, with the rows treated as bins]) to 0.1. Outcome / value 0.001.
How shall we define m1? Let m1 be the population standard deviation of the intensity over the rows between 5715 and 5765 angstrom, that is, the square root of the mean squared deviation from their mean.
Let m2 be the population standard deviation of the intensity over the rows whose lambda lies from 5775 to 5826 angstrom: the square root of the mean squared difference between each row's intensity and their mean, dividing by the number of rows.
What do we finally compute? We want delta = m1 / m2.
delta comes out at 0.8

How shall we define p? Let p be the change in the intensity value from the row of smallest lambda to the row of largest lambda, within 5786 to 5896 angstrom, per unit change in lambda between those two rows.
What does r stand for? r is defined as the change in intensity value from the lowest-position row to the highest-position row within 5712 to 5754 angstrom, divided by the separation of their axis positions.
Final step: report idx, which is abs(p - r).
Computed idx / 0.0011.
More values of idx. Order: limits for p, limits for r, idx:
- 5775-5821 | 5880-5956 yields 0.0017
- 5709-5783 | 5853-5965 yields 0.0003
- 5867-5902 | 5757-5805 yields 0.0014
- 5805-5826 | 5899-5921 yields 0.0068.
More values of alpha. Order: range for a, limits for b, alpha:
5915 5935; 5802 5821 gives 0.61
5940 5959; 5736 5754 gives 0.51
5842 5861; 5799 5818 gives 0.34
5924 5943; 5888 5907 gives 0.67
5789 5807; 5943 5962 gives 0.69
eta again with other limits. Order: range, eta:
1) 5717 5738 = 5721.21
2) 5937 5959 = 5938.65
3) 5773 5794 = 5782.13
